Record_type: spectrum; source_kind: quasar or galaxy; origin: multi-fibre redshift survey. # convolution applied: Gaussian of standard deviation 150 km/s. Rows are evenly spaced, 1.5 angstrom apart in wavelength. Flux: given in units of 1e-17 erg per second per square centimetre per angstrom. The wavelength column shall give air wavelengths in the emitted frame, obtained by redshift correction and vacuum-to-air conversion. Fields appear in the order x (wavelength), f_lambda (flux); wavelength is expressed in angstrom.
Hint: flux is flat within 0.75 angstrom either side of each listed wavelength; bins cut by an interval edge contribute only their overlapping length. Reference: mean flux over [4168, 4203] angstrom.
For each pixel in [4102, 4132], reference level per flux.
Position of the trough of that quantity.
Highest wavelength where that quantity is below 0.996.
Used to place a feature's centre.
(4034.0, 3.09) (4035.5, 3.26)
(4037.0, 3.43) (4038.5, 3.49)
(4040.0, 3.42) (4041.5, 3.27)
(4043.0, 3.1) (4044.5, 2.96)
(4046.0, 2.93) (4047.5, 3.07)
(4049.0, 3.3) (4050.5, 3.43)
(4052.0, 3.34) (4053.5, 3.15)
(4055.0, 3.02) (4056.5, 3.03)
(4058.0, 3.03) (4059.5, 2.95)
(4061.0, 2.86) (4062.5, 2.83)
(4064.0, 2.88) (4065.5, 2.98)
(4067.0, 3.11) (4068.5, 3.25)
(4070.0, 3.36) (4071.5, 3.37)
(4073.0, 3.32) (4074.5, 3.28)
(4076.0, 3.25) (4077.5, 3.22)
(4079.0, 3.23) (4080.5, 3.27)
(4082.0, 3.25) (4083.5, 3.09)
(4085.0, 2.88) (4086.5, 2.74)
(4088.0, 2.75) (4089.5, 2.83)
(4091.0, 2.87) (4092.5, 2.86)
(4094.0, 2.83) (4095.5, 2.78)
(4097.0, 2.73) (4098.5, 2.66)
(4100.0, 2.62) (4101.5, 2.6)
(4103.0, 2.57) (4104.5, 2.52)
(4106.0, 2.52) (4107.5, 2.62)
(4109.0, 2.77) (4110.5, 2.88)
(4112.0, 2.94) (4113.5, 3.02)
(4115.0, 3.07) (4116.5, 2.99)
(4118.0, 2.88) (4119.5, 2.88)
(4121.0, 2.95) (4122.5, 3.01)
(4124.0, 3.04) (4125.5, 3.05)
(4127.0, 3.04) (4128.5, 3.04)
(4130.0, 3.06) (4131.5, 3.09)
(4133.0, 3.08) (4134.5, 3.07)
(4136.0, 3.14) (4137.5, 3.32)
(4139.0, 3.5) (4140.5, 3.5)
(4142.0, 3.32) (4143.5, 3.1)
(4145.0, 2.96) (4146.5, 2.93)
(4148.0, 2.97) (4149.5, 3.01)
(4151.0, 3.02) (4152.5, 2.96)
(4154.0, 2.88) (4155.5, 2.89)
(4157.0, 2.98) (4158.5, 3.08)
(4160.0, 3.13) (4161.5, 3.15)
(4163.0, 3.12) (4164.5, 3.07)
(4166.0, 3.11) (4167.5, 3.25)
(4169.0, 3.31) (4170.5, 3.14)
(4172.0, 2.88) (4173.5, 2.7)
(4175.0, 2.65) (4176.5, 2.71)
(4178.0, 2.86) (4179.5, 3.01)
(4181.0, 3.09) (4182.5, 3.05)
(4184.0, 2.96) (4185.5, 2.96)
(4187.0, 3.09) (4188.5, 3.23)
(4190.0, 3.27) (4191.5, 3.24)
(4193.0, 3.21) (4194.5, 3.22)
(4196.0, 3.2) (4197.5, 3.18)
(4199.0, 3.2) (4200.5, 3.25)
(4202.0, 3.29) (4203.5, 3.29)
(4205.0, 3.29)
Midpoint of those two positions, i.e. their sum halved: 4131.5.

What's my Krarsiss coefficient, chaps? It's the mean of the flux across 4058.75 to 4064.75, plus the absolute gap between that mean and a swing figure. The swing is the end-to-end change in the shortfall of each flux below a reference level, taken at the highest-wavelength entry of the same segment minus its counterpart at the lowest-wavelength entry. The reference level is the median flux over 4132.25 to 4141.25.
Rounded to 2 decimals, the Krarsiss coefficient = 5.69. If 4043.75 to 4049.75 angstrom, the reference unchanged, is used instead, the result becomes 6.47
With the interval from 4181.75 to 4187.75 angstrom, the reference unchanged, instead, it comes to 6.07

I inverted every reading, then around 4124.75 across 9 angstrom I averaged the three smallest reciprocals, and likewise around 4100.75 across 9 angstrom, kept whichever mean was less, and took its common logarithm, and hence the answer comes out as -0.48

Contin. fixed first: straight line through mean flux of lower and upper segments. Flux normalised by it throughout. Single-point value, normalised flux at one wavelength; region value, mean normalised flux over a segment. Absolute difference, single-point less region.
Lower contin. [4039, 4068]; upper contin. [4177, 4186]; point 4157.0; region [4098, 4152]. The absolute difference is 0.013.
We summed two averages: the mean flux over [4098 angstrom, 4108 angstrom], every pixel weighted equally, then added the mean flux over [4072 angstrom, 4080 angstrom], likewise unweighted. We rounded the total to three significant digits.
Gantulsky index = 5.85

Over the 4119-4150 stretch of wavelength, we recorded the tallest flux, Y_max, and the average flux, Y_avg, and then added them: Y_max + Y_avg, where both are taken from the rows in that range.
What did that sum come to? 6.6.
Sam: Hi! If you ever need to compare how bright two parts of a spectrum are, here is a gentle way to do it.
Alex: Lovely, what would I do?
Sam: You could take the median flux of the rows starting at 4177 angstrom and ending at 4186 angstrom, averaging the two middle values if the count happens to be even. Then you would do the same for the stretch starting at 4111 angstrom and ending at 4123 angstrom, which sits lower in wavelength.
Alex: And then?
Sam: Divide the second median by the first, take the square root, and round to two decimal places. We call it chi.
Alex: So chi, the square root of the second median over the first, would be 1.00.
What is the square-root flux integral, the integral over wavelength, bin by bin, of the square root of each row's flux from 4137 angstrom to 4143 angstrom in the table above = 11.1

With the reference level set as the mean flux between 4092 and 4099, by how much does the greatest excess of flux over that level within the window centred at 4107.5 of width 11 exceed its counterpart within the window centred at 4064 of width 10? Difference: -0.3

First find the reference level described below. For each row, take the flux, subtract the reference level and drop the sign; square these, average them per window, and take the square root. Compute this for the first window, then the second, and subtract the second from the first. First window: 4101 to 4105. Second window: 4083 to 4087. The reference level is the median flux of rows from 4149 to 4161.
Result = 0.26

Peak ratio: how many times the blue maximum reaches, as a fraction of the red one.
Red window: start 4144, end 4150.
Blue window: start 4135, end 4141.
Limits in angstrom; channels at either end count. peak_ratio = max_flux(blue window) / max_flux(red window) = 1.16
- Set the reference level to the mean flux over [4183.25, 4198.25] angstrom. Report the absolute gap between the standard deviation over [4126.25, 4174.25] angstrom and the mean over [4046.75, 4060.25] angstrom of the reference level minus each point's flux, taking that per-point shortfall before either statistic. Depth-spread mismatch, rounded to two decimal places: 0.16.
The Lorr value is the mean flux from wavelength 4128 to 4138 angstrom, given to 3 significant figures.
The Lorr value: 3.11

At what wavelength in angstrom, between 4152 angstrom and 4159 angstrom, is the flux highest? 4158.5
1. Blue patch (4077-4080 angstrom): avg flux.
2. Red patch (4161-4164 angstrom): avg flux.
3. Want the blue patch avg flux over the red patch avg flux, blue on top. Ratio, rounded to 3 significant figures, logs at 1.03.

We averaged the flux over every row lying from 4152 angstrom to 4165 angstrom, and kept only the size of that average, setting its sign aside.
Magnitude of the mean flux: 3.03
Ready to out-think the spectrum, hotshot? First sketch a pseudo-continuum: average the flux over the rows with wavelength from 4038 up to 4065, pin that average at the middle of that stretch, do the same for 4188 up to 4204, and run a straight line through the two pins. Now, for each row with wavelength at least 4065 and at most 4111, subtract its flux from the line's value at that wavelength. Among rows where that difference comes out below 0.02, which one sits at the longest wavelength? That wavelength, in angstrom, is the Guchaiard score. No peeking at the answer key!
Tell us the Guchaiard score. 4082.0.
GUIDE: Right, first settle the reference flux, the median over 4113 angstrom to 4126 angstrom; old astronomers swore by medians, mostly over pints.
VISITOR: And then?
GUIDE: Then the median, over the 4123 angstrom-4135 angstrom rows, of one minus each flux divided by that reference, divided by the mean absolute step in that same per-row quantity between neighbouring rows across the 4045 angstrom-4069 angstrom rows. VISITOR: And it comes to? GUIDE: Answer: -0.44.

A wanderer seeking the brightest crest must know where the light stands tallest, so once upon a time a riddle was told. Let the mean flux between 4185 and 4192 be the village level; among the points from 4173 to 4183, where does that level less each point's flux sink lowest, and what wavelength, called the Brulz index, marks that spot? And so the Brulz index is 4181.0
